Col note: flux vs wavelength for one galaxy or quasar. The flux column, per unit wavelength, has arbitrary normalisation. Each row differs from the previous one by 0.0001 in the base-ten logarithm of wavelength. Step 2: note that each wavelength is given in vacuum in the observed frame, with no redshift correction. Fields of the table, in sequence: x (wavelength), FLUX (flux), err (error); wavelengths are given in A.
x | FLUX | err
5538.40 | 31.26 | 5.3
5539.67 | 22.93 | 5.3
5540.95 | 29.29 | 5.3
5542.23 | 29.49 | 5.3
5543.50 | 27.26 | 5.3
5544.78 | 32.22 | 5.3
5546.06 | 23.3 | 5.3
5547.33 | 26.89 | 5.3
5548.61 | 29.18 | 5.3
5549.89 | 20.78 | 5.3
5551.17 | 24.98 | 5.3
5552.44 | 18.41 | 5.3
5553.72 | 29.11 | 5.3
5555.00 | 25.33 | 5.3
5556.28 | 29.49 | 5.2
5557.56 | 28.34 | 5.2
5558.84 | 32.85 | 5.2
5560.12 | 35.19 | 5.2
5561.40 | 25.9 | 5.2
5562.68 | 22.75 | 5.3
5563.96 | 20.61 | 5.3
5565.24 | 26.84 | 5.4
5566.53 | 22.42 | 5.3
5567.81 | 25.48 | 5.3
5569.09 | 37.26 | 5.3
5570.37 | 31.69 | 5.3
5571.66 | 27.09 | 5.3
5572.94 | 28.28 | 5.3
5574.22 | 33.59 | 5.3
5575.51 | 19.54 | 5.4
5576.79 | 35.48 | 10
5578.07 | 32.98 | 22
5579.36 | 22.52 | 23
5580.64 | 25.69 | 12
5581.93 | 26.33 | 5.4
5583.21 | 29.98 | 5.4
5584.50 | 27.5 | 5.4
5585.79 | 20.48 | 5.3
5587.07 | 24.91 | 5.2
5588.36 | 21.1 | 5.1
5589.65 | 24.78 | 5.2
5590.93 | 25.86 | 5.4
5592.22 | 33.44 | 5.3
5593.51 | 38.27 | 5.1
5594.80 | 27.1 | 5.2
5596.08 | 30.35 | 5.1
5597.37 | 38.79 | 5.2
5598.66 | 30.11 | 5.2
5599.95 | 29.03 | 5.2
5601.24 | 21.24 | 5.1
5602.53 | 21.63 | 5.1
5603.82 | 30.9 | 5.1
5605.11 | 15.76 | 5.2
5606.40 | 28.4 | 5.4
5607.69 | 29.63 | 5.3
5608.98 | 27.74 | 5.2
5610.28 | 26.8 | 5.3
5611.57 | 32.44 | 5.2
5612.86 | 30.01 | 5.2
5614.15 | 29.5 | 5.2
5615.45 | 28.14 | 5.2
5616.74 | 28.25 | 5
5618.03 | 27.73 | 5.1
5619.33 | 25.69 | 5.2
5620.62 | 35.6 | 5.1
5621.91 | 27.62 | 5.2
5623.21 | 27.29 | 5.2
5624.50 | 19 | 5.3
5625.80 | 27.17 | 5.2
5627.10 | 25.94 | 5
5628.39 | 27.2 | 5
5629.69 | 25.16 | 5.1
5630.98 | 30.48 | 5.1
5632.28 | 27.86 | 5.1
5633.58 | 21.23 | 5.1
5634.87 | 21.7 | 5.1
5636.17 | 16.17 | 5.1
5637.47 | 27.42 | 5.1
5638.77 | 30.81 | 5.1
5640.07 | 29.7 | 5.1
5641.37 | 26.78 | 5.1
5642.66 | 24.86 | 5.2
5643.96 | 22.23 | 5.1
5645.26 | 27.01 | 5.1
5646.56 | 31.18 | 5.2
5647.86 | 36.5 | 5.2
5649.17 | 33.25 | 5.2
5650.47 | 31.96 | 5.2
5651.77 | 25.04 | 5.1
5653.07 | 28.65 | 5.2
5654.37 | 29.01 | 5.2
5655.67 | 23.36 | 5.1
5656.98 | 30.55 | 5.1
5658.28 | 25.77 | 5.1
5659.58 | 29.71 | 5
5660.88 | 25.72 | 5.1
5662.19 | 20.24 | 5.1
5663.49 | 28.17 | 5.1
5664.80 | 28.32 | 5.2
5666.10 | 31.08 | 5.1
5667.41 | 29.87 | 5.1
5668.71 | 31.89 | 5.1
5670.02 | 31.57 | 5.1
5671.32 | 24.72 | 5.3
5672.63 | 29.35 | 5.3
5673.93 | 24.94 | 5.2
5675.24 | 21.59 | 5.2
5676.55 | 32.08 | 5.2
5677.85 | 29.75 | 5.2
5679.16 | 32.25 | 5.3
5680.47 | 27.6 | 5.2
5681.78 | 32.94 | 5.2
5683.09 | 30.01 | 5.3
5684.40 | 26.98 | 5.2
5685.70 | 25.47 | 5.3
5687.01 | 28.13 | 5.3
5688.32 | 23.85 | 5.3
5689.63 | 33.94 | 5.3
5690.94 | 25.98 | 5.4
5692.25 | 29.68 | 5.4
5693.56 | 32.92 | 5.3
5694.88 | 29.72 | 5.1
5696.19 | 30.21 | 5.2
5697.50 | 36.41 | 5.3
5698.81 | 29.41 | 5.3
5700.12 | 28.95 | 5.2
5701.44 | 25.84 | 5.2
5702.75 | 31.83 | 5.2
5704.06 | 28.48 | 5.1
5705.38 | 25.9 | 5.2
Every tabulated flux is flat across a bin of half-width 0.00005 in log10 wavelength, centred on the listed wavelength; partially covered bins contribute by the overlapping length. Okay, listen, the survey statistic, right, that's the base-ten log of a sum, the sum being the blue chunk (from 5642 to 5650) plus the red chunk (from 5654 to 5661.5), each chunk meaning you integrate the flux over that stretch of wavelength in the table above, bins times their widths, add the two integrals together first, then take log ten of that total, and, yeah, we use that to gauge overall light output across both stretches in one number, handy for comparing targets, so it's 2.64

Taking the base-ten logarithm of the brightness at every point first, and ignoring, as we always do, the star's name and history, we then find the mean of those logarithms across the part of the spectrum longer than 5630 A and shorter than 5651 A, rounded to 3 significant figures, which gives 1.43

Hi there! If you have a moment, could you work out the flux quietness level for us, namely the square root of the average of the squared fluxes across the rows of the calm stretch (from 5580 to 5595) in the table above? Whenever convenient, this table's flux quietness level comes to 27.5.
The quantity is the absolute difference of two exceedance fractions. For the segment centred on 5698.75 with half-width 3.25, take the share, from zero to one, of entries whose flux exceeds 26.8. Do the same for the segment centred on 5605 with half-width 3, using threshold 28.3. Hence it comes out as 0.20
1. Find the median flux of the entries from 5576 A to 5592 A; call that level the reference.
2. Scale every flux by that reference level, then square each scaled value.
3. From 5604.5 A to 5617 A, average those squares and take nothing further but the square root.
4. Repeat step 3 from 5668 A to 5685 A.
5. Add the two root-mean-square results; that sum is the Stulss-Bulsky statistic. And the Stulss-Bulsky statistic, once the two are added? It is 2.21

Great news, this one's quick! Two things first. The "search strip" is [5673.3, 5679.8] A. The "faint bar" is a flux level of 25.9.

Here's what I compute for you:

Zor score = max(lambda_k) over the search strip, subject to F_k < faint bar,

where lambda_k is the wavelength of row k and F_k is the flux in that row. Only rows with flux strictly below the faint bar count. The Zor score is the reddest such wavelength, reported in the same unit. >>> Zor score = 5675.24 A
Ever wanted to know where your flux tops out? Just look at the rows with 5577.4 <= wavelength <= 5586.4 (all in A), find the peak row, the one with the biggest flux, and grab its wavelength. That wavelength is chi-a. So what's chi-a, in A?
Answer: 5578.07 A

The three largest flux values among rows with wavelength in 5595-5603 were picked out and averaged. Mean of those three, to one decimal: 33.1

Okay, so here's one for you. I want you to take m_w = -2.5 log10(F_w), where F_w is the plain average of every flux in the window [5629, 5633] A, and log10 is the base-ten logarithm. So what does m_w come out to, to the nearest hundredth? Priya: -3.61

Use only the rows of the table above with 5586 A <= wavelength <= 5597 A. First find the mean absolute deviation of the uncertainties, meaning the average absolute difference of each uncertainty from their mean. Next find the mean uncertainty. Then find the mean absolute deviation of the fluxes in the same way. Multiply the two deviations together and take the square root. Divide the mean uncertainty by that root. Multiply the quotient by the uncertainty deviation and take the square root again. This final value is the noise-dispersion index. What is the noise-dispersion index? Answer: 0.83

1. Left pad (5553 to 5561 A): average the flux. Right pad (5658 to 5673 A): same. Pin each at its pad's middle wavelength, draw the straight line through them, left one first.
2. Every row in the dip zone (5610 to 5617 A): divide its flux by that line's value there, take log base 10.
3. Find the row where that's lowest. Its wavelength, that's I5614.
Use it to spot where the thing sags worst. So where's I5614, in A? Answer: 5610.28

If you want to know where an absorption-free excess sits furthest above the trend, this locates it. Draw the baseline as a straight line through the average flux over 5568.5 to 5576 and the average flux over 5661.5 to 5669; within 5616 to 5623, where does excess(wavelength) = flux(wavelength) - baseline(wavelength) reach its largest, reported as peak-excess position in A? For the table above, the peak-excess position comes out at 5620.62 A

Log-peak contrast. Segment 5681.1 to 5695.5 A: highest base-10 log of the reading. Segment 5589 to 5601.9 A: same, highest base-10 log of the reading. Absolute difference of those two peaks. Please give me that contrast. 0.058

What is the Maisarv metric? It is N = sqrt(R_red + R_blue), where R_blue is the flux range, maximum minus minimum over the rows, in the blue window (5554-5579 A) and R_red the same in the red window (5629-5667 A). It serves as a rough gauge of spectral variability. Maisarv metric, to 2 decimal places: 6.17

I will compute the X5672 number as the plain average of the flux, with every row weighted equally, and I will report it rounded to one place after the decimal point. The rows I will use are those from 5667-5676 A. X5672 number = 27.7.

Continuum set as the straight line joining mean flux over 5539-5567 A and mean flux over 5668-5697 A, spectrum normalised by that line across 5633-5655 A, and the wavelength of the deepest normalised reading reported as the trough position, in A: 5636.17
